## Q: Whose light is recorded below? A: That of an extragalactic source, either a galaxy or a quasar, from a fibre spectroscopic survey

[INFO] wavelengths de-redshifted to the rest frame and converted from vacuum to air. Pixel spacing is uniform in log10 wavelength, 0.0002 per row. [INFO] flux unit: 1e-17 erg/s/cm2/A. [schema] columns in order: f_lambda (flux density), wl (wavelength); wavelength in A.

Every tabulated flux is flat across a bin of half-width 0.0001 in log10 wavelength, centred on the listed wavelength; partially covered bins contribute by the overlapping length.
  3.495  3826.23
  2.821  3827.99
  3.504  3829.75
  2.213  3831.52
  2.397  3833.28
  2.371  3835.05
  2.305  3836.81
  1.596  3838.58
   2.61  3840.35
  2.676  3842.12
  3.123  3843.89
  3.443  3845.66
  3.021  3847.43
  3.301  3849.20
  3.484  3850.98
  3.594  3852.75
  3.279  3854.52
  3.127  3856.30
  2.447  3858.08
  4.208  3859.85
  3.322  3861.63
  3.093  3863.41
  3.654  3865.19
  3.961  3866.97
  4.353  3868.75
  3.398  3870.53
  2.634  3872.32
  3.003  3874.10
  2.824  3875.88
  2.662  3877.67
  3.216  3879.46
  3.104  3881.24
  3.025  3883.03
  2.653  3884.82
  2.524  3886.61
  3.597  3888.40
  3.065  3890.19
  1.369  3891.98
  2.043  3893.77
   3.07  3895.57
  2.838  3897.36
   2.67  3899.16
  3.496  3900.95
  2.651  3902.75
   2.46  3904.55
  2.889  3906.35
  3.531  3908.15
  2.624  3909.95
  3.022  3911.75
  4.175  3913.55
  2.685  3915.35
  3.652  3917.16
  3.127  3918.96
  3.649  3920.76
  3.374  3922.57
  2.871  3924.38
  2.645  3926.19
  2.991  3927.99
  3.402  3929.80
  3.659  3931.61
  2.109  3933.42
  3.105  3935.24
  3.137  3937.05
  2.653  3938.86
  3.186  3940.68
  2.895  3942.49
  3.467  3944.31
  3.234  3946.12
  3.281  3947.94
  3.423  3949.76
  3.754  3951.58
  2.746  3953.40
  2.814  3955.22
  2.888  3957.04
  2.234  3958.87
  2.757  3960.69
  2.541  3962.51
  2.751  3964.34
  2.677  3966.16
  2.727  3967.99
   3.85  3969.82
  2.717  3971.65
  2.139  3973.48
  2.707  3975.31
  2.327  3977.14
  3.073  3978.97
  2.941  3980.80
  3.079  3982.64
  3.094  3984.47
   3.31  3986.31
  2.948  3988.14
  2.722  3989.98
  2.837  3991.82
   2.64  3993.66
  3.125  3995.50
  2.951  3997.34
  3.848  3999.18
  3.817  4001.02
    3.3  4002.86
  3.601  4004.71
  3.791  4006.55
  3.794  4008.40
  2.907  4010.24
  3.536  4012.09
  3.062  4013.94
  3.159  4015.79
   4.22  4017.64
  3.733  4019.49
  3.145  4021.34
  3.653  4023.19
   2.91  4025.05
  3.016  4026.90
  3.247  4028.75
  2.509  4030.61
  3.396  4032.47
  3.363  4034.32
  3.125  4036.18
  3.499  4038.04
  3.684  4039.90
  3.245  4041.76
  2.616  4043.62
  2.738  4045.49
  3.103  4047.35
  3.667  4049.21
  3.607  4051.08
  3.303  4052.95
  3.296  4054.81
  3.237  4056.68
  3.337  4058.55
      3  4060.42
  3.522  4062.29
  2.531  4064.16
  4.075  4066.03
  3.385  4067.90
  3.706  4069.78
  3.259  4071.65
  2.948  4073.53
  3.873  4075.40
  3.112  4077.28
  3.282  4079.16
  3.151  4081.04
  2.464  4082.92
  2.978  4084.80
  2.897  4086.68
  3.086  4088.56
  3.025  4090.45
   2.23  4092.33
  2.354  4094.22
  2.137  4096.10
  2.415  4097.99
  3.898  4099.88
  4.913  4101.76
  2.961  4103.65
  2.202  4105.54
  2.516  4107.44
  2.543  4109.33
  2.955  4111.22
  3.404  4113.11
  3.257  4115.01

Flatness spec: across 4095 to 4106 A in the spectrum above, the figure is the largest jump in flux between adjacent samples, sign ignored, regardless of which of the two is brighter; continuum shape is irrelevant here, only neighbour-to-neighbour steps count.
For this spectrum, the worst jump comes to 2.0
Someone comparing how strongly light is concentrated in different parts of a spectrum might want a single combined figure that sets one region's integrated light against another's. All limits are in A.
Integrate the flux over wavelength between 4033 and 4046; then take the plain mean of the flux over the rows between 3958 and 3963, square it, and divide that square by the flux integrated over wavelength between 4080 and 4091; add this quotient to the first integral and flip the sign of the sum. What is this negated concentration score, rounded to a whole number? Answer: -42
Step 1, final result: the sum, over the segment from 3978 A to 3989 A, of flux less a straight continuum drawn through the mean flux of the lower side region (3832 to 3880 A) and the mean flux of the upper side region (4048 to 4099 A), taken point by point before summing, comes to -0.1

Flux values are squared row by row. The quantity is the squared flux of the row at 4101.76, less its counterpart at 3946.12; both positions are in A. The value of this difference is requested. 14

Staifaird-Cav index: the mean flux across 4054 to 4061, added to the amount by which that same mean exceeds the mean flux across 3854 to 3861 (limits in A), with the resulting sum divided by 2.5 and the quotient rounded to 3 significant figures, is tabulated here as 1.27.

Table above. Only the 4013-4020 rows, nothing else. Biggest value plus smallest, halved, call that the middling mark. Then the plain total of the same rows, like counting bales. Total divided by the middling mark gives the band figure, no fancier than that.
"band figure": 3.89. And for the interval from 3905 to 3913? 3.92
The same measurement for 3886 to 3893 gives 4.25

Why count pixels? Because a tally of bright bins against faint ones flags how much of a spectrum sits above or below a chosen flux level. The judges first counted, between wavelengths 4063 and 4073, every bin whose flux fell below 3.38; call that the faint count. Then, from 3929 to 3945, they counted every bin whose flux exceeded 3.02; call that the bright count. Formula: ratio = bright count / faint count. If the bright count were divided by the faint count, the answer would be 3.0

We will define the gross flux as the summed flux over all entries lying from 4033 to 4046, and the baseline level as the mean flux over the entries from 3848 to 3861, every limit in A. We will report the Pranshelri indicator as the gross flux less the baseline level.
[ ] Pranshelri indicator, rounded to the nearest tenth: 18.9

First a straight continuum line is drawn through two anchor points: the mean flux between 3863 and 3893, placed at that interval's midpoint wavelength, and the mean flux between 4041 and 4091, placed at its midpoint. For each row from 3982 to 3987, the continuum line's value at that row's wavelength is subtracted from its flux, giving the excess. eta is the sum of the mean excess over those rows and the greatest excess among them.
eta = 0.18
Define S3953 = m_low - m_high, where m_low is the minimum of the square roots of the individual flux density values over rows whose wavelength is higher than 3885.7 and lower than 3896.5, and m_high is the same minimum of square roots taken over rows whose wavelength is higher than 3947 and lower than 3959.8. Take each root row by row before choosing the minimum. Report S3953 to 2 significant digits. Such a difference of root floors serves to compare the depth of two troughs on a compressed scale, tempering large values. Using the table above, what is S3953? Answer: -0.32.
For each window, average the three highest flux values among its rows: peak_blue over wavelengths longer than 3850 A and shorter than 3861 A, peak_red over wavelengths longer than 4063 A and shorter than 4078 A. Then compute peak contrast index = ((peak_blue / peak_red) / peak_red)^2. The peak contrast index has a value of 0.062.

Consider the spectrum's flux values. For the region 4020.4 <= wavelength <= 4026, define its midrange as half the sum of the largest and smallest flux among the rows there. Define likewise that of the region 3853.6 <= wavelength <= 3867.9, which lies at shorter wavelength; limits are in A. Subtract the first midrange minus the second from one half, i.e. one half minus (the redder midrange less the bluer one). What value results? 0.55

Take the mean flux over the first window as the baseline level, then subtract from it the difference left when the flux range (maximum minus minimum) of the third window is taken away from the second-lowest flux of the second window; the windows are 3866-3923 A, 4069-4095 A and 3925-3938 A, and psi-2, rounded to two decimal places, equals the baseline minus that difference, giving 2.24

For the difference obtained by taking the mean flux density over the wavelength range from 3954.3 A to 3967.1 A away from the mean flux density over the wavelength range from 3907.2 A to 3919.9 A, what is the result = 0.6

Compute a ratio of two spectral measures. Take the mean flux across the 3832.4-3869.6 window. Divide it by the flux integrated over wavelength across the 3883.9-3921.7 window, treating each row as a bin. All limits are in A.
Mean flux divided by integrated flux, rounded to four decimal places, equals 0.0280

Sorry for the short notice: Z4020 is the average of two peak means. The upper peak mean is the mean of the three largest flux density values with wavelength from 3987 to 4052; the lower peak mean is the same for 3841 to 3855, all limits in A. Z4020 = 3.73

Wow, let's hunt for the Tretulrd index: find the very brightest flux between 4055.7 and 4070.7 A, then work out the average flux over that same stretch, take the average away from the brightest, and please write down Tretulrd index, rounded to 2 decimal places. 0.73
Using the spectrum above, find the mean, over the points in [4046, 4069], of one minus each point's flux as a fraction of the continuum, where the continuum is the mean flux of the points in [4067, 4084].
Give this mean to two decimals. -0.03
